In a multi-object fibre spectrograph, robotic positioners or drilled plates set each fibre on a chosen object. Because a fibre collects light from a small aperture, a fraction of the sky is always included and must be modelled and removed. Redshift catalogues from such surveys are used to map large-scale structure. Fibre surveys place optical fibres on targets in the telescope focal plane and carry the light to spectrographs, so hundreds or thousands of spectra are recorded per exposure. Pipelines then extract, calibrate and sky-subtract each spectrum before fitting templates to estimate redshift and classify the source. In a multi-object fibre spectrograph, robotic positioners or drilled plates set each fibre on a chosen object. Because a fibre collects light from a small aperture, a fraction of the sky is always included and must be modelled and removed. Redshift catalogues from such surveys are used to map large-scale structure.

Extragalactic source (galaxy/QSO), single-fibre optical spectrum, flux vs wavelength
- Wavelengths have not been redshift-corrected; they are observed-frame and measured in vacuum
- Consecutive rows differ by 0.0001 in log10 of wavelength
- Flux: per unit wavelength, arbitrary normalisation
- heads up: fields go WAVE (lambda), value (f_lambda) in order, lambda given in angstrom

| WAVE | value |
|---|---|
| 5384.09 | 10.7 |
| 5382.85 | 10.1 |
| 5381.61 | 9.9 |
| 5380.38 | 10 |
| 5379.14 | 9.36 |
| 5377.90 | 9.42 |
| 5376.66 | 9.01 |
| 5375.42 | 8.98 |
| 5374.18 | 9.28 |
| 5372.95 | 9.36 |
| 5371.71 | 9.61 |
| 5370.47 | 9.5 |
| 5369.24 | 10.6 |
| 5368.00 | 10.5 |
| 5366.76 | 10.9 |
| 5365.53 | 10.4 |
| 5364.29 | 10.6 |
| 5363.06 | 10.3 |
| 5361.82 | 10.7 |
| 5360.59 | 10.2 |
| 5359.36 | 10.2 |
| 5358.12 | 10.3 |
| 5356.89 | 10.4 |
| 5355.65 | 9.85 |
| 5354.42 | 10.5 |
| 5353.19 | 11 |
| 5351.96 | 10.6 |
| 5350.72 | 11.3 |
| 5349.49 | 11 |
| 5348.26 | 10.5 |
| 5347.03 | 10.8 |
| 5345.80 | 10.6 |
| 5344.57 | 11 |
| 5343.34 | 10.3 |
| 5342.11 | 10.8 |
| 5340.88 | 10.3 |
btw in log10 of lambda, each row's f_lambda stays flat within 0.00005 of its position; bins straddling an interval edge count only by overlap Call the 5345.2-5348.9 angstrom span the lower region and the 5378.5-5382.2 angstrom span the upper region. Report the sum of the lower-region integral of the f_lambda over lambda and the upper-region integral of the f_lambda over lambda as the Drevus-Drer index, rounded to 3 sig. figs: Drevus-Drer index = 75.5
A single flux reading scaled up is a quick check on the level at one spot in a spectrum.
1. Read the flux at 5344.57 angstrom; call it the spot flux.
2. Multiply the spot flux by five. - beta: 55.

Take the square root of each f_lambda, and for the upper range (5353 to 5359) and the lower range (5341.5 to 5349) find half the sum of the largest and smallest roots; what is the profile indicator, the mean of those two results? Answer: 3.25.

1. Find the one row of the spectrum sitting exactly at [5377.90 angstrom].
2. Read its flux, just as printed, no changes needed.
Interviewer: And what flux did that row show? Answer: 9.42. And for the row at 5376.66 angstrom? 9.01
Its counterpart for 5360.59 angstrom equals 10.2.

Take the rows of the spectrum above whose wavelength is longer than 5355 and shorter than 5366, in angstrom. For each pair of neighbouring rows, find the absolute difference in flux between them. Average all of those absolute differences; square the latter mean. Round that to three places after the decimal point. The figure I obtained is 0.072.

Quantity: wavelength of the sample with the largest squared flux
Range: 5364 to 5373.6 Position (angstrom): 5366.76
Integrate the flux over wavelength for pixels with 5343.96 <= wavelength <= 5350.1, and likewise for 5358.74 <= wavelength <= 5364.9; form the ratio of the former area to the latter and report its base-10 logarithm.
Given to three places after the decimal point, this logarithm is 0.014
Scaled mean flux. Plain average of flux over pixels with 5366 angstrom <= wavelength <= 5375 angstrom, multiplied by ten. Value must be 100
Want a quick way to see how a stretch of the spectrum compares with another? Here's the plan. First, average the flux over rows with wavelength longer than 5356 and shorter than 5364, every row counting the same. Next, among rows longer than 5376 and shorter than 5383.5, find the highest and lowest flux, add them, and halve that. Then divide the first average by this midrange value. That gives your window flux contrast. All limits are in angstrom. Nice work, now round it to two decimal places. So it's 1.08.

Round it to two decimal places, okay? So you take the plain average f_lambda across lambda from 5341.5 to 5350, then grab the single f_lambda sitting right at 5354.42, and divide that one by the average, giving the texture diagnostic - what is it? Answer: 0.98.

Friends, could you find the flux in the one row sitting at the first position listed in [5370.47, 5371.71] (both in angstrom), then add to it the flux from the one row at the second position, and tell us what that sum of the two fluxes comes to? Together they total 19.1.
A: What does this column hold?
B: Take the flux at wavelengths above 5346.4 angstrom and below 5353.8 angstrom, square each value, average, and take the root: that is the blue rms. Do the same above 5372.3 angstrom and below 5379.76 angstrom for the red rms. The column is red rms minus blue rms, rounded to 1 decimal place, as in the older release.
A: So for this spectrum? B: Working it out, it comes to -1.6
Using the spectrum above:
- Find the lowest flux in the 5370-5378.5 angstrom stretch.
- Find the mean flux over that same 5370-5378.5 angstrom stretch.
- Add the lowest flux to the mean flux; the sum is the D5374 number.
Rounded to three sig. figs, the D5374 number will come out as 18.3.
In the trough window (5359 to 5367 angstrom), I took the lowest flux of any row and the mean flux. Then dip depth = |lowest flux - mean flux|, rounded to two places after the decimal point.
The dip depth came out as 0.27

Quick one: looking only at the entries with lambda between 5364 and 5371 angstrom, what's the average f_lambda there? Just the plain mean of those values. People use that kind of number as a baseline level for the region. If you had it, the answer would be 10.4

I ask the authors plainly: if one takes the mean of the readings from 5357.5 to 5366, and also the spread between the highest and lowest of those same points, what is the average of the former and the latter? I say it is 5.44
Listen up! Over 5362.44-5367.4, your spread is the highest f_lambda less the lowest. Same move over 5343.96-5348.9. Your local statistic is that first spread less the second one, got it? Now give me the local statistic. 0.10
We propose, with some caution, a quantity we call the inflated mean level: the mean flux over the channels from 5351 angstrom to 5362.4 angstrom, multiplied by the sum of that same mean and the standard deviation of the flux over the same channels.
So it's 112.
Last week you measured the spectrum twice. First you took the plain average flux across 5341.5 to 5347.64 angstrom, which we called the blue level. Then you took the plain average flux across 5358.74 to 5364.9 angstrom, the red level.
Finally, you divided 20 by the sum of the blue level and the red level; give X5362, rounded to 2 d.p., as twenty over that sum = 0.95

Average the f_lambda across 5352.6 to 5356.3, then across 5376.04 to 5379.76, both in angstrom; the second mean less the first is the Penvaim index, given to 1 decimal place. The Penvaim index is -1.2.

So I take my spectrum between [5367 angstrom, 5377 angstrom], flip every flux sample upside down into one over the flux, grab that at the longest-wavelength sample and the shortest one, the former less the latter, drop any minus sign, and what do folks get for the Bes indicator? 0.0157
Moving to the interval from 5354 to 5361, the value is 0.0028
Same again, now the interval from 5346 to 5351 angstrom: 0.0041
